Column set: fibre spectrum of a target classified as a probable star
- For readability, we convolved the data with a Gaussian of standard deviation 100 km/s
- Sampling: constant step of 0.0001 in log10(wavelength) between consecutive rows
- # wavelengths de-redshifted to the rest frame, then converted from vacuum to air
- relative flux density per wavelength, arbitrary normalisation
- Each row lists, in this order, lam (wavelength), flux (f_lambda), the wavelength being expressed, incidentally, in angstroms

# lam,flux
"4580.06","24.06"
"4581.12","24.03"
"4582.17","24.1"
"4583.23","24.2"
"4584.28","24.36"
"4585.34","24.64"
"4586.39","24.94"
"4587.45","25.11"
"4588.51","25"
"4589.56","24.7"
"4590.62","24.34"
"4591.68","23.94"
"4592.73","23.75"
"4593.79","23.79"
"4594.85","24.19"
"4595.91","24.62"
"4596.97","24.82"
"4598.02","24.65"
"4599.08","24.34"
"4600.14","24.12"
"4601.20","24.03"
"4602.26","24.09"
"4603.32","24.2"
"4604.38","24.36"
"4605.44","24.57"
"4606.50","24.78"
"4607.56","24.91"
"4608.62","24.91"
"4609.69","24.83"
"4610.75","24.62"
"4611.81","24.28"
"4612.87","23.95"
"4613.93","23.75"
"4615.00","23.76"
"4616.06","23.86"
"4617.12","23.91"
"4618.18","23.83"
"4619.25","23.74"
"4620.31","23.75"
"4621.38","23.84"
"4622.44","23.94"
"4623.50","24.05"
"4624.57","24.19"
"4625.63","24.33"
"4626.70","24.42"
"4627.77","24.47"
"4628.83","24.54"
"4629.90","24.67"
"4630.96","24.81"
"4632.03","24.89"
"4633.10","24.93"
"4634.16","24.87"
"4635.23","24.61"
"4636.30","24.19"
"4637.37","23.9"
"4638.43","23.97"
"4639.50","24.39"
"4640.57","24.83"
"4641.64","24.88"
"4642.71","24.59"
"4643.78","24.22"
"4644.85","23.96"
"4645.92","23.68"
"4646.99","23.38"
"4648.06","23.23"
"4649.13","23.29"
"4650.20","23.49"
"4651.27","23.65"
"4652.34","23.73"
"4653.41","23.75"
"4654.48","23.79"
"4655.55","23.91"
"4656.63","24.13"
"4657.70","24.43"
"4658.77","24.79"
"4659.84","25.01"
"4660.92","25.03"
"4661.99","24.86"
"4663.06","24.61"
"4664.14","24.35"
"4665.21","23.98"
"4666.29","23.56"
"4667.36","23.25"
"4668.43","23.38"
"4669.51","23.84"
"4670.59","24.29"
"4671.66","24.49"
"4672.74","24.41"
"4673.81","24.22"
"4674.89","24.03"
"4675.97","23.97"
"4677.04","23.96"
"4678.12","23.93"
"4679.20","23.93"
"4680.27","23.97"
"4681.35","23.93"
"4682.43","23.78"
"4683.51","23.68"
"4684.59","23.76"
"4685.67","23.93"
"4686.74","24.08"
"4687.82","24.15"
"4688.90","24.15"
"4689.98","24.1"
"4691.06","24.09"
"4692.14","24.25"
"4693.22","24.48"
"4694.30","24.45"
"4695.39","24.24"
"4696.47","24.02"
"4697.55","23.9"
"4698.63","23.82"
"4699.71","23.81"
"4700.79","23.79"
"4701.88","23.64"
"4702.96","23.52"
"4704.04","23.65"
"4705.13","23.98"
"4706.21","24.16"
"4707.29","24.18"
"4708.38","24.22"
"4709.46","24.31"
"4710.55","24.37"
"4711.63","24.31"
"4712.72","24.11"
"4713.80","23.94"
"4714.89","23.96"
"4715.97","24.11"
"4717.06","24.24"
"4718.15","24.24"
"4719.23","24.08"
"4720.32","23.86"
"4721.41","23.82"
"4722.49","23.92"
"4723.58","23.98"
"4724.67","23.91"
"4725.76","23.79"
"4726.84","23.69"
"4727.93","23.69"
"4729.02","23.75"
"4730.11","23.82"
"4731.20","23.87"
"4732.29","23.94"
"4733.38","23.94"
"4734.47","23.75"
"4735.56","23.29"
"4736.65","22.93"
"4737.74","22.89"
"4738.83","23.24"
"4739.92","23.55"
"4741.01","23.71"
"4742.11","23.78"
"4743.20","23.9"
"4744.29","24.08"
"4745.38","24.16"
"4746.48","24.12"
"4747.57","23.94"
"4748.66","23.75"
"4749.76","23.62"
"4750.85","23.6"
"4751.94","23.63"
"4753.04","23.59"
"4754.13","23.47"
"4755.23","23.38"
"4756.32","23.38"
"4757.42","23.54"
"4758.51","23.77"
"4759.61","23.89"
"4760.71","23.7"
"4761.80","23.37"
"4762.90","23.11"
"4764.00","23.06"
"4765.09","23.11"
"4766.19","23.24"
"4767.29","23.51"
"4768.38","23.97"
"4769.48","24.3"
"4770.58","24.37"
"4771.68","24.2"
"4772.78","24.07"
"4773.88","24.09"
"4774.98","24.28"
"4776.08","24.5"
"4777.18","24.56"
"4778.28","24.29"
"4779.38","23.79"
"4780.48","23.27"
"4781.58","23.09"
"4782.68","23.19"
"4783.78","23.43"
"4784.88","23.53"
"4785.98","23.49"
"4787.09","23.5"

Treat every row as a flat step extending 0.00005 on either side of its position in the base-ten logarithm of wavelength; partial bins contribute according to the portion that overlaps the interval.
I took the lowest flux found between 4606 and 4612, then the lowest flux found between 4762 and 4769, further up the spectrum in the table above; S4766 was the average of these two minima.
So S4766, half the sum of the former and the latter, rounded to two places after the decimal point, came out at 23.67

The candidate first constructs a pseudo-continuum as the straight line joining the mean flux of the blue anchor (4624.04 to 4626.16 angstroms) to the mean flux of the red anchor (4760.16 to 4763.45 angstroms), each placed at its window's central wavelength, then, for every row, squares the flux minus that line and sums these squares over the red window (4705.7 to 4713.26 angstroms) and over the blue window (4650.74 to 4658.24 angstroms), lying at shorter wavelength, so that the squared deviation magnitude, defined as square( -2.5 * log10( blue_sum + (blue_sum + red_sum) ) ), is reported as 1.7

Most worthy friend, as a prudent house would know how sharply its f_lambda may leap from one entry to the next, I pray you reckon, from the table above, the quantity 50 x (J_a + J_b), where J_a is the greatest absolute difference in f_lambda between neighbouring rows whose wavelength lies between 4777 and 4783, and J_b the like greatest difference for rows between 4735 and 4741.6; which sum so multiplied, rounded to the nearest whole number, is 44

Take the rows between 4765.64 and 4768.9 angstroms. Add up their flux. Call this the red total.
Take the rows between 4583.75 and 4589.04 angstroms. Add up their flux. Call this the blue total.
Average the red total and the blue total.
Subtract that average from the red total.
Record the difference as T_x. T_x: -27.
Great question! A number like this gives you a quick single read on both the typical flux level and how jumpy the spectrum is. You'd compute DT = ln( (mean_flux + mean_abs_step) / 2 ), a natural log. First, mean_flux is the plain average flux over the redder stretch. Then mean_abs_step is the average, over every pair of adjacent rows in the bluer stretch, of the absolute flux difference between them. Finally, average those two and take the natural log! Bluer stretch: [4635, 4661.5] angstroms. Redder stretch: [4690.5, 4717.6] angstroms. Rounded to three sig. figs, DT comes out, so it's 2.50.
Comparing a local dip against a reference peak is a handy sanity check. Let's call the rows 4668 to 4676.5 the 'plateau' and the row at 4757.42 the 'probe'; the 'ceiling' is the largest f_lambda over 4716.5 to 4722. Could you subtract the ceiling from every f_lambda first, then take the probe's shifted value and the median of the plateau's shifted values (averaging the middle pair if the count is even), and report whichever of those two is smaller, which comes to -0.70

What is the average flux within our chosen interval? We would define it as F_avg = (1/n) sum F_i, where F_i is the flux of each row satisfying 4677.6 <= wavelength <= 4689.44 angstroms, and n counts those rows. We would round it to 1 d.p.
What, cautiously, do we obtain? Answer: 23.9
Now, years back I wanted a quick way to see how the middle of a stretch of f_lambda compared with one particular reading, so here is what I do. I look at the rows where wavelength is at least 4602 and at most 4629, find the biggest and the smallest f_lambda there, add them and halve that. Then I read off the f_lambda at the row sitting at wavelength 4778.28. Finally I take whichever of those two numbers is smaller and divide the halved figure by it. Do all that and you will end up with 1.001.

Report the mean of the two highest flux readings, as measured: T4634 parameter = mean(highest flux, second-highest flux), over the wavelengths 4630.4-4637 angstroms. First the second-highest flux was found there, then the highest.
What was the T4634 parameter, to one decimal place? 24.9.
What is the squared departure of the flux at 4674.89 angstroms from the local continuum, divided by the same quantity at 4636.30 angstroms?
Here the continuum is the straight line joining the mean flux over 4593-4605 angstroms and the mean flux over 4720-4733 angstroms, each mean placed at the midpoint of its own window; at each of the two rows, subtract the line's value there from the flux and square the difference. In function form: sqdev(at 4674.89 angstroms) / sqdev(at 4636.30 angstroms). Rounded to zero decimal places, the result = 0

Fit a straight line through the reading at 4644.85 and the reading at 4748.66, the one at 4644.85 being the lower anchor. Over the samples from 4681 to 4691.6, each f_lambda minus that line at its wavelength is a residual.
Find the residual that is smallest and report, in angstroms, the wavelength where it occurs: 4683.51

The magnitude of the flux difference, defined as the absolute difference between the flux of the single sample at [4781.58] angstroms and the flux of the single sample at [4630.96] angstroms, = 1.72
